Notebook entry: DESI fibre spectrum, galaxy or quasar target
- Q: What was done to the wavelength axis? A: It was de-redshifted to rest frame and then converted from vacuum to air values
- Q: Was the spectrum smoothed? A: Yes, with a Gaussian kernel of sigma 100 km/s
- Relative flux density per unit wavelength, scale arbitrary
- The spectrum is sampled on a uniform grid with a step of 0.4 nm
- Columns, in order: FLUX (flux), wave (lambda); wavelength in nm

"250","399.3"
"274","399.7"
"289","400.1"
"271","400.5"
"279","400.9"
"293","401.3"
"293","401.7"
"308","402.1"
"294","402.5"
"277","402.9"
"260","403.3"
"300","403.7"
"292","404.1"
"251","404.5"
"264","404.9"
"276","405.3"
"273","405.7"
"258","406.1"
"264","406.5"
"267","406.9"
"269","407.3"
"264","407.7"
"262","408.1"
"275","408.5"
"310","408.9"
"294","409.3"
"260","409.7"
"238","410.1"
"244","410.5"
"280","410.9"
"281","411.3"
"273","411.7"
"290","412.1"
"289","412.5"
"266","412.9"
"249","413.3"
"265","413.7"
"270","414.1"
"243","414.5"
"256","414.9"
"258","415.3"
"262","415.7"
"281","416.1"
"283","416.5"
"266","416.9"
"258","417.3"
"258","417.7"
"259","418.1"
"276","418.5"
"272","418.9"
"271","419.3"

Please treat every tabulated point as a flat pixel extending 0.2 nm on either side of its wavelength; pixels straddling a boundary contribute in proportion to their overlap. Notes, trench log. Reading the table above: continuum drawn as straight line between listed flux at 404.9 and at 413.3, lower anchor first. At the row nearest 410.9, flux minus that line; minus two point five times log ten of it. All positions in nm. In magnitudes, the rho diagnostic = -3.6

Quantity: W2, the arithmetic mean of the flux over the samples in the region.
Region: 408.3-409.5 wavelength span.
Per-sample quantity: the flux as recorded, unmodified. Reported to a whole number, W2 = 293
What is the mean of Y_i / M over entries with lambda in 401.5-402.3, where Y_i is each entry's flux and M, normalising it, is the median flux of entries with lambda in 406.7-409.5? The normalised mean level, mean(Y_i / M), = 1.12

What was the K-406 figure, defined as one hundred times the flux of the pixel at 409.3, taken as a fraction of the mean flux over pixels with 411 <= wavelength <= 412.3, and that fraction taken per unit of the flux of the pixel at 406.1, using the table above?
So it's 0.405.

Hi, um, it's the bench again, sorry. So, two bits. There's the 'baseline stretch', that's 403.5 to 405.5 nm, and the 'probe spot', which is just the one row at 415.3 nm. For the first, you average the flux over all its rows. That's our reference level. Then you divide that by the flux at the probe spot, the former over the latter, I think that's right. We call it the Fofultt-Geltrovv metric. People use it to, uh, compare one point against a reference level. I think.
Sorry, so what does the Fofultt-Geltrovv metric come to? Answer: 1.07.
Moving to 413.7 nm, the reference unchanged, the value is 1.04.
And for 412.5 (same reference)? 0.96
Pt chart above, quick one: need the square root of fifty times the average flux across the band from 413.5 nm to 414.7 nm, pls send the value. 113.9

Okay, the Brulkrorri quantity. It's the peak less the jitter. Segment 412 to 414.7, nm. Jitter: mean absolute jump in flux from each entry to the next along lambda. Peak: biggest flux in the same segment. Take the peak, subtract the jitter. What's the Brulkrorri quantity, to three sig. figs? 275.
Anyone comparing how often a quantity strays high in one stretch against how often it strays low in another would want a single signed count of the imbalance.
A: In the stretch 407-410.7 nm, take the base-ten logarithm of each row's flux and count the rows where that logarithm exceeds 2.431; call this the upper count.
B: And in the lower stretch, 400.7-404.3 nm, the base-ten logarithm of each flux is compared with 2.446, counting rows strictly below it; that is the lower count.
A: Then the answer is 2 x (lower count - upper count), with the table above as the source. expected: 0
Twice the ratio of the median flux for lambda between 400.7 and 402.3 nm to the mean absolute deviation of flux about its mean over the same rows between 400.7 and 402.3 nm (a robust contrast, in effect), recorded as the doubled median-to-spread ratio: 79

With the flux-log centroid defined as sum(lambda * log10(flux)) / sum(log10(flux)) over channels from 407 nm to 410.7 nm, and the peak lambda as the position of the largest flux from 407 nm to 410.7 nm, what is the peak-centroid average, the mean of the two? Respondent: 408.90 nm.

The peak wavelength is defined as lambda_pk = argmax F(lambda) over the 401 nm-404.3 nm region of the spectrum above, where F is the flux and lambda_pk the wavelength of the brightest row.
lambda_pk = 402.1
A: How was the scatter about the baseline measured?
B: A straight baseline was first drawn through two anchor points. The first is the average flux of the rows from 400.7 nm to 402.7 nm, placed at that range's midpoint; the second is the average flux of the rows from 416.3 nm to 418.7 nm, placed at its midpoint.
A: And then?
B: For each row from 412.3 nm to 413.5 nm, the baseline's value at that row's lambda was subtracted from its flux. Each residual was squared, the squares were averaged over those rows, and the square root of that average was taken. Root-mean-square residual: 17.1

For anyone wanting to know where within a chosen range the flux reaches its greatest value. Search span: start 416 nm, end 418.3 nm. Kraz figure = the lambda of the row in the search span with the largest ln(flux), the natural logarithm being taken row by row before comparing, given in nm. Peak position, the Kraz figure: 416.5 nm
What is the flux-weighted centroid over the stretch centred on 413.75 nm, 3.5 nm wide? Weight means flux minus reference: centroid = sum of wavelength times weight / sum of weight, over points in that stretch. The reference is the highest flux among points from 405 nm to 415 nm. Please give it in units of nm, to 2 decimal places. 413.95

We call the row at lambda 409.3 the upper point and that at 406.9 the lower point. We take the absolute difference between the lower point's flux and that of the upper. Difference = 27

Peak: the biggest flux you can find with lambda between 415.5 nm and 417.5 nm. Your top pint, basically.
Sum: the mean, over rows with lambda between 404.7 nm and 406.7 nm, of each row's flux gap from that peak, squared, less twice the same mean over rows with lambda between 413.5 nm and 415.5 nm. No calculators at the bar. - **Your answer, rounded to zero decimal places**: -1080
